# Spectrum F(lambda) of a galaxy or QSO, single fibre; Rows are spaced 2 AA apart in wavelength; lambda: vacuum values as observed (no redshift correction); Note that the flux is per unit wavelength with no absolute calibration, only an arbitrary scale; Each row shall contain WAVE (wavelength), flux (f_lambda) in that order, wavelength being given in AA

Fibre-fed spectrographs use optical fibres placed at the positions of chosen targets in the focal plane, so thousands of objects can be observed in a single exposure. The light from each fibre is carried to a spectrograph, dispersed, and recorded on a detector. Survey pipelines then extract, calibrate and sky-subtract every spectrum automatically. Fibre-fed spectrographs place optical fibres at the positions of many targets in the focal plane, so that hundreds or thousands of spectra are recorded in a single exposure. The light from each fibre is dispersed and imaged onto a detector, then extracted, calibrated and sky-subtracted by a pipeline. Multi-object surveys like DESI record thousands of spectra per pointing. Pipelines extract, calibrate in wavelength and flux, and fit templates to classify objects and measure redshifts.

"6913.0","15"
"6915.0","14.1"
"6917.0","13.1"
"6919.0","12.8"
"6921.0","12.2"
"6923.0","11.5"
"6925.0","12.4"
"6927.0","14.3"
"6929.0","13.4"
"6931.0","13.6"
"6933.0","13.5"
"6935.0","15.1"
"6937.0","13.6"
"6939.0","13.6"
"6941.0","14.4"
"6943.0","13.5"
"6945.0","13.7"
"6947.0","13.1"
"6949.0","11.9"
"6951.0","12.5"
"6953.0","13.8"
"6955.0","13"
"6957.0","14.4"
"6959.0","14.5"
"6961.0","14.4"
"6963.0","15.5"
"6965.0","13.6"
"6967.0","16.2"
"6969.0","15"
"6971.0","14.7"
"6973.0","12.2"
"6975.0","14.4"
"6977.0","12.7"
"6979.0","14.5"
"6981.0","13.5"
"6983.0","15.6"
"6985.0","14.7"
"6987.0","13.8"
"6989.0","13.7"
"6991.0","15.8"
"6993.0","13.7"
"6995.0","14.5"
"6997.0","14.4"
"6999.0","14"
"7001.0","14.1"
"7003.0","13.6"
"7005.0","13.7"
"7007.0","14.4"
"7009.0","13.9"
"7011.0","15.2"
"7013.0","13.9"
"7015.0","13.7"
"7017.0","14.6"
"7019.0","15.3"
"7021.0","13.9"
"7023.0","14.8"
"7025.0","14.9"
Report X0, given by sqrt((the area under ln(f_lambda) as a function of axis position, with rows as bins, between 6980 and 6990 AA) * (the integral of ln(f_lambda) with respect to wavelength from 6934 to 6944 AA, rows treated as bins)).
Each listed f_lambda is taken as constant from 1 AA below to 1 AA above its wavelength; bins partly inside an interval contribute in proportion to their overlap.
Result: 26.5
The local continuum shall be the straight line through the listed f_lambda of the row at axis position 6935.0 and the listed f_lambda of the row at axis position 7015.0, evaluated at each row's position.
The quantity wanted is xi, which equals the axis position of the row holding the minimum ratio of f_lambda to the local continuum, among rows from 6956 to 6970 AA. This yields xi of 6965.0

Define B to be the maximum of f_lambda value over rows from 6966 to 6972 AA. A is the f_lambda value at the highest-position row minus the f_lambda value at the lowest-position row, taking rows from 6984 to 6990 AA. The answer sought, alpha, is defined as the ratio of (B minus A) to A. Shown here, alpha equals -17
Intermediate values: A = -1.0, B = 16.2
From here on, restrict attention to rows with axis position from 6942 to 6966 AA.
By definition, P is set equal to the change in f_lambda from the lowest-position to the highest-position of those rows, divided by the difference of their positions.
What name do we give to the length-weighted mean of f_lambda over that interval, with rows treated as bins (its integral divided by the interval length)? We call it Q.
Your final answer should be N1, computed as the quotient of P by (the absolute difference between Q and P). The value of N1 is 0.000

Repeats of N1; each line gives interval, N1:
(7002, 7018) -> 0.005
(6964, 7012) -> 0.002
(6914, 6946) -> -0.001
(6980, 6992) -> 0.016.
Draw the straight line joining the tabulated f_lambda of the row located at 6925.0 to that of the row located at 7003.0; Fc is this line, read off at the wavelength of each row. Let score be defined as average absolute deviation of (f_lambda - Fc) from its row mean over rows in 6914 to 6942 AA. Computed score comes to 0.64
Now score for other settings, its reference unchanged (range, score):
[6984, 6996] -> 0.63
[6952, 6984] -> 0.83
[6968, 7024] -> 0.65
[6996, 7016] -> 0.38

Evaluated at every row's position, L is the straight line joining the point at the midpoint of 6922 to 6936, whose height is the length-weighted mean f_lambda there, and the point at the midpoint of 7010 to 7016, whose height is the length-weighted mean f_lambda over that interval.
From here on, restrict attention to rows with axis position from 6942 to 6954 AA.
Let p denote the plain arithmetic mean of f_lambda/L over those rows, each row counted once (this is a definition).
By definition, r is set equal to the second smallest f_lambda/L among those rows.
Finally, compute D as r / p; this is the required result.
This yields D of 0.953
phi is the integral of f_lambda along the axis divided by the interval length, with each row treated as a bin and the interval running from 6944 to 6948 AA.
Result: 13.4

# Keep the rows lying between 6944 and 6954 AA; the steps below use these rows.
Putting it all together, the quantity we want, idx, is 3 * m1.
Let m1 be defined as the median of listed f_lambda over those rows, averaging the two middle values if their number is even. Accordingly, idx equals 39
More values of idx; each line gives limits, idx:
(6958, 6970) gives 44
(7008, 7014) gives 42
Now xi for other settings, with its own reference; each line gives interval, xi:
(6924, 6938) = 6925.0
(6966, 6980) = 6973.0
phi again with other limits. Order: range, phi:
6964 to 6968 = 14.9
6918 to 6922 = 12.5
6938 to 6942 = 14.0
